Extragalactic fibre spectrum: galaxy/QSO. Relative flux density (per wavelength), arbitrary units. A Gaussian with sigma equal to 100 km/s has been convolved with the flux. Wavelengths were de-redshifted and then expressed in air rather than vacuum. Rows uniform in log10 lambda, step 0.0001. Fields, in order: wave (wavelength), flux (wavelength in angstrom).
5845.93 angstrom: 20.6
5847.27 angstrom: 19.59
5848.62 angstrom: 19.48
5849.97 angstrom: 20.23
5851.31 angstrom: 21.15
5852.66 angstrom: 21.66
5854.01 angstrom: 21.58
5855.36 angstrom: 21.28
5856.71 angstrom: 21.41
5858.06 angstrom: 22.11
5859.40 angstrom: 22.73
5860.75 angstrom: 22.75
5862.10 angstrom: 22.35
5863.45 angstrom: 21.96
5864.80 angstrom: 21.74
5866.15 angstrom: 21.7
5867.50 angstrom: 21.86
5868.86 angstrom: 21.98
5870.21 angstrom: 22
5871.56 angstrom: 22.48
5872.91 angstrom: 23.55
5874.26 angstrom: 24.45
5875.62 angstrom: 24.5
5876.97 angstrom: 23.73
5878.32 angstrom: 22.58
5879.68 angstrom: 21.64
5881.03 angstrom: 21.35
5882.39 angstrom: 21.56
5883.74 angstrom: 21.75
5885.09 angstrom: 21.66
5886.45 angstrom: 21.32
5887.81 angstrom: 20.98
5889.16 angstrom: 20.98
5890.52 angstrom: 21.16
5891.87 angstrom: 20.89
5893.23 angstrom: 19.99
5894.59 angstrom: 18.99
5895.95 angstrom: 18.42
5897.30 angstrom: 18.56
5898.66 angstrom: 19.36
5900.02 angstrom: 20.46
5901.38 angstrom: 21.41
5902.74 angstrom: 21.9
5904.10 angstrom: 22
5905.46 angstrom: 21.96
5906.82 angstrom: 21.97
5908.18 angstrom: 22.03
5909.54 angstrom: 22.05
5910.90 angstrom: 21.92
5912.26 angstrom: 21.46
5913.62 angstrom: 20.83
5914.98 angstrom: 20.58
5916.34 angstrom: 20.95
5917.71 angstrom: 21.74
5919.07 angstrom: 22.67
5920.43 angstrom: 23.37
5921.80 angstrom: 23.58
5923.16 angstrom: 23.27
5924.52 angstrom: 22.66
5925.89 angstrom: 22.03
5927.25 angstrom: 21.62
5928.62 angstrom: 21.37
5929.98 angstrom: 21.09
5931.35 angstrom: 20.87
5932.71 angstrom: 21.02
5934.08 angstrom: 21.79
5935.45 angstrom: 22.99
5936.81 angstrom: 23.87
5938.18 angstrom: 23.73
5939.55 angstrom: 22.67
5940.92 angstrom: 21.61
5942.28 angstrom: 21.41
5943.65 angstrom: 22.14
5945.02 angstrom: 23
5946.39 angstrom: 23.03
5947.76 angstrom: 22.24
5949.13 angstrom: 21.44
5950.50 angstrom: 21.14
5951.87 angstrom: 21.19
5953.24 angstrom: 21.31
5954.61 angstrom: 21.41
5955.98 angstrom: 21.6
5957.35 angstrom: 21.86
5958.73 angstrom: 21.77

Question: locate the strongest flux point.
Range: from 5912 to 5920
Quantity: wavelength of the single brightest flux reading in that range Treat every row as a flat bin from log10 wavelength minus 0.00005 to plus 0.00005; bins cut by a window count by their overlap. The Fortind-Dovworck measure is 5919.07 angstrom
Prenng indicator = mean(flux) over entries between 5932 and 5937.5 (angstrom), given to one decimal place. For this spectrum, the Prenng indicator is 22.4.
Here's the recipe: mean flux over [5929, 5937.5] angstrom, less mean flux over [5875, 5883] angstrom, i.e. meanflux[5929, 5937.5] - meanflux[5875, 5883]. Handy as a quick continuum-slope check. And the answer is -0.62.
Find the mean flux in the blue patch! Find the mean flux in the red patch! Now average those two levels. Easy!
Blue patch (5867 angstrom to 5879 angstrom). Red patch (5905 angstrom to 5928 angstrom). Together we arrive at 22.5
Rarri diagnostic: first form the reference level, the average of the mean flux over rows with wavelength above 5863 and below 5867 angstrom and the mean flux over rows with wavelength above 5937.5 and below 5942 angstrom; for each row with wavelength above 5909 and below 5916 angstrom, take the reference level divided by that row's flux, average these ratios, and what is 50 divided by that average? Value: 48.0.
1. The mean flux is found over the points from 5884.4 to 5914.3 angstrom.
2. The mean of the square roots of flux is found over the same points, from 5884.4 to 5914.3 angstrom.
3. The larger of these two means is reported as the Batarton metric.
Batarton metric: 20.9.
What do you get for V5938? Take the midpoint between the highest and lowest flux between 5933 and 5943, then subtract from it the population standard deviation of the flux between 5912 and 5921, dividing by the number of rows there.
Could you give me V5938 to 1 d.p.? 21.7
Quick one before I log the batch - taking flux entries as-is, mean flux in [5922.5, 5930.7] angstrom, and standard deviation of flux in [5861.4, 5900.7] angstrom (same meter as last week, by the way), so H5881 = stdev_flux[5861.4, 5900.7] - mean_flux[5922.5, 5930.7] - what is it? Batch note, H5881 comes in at -20.5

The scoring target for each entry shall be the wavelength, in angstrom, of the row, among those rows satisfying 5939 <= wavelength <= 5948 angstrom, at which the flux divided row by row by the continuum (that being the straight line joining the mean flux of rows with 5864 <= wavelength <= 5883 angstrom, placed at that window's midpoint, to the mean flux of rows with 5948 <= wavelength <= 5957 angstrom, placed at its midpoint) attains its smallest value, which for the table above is 5942.28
